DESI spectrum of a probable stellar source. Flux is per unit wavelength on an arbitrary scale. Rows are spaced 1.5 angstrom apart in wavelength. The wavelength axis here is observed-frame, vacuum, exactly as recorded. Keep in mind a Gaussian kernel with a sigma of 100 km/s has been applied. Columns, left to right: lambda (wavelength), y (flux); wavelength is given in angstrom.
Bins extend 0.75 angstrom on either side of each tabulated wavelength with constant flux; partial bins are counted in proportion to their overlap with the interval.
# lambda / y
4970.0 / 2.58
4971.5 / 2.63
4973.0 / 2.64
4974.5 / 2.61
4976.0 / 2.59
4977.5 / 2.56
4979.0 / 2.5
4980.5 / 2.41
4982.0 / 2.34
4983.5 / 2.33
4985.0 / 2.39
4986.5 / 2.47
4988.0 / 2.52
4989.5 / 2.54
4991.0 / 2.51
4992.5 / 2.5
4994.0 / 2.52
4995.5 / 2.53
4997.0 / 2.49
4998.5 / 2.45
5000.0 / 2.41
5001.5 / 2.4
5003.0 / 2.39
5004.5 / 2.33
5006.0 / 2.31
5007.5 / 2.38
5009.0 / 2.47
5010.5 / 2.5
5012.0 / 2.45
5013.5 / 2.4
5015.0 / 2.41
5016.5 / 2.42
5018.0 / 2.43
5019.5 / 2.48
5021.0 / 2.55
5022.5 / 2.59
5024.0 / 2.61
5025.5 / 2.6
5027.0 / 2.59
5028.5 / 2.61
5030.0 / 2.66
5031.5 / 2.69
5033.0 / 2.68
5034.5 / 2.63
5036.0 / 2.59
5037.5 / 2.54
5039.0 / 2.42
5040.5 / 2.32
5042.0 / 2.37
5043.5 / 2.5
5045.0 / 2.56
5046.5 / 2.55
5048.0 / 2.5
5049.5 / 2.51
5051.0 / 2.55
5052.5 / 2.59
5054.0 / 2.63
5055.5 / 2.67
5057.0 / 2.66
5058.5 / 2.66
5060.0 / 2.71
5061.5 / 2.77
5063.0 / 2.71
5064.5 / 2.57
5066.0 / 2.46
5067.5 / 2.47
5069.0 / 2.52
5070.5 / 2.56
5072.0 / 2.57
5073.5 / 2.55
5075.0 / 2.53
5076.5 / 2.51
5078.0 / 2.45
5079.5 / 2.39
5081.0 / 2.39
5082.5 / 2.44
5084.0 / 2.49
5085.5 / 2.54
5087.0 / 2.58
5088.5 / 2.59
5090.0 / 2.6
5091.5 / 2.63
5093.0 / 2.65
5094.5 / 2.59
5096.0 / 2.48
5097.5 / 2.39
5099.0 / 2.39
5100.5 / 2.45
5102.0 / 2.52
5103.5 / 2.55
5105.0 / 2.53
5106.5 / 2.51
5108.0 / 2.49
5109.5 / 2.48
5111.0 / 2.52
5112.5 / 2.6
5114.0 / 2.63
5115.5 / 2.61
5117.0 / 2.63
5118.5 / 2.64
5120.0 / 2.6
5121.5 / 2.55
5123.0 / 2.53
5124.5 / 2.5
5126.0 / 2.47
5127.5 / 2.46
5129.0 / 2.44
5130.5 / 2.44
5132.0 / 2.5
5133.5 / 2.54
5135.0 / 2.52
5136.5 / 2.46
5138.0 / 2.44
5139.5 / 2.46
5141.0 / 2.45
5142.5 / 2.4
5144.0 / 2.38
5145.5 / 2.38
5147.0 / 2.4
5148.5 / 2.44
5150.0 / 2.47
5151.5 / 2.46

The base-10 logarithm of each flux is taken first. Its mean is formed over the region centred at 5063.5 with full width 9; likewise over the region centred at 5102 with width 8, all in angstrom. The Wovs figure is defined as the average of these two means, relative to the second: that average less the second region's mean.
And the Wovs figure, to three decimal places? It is 0.011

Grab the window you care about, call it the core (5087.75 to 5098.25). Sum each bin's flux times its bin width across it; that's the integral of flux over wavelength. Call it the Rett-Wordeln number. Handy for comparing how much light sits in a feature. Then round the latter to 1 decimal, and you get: 26.9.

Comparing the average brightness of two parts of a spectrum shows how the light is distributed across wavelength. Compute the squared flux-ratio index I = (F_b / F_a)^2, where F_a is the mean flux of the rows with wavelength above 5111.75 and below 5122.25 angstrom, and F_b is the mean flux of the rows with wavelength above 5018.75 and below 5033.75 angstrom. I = 1.00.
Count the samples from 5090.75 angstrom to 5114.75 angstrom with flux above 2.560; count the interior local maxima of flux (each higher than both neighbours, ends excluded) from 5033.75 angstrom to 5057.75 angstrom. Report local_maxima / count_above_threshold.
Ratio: 0.40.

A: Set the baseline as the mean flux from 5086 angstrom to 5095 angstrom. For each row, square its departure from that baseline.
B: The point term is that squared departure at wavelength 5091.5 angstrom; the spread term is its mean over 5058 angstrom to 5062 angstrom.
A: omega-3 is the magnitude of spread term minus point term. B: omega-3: 0.0129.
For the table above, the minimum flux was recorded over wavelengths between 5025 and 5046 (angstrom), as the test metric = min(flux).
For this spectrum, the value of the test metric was 2.32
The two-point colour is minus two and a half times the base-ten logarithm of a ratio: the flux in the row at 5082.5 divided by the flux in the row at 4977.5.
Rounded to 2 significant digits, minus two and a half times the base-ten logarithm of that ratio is 0.052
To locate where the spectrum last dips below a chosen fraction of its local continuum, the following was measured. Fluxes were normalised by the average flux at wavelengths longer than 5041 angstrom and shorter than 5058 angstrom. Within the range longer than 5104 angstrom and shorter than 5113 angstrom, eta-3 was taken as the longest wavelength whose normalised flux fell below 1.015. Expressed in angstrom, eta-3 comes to 5111.0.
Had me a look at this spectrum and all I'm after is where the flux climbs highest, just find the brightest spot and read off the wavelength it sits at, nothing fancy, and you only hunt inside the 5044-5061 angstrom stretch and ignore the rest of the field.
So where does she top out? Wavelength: 5060.0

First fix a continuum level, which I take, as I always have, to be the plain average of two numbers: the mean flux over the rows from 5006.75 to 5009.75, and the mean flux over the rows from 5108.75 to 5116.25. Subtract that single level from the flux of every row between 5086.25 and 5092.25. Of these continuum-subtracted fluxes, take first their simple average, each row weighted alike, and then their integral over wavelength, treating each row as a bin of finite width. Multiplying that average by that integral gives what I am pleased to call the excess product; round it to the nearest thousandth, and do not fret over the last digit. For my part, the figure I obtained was 0.064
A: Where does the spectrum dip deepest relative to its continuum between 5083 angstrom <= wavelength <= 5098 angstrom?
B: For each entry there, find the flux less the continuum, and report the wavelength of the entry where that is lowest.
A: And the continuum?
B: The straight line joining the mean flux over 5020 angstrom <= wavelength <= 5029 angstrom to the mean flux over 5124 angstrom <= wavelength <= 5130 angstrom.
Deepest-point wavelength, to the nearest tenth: 5097.5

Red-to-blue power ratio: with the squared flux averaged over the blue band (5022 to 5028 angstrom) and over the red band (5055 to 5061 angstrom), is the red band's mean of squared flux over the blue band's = 1.06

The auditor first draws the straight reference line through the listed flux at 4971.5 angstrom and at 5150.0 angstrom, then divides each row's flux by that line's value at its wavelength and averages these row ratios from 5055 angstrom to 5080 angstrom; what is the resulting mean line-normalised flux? 1.01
